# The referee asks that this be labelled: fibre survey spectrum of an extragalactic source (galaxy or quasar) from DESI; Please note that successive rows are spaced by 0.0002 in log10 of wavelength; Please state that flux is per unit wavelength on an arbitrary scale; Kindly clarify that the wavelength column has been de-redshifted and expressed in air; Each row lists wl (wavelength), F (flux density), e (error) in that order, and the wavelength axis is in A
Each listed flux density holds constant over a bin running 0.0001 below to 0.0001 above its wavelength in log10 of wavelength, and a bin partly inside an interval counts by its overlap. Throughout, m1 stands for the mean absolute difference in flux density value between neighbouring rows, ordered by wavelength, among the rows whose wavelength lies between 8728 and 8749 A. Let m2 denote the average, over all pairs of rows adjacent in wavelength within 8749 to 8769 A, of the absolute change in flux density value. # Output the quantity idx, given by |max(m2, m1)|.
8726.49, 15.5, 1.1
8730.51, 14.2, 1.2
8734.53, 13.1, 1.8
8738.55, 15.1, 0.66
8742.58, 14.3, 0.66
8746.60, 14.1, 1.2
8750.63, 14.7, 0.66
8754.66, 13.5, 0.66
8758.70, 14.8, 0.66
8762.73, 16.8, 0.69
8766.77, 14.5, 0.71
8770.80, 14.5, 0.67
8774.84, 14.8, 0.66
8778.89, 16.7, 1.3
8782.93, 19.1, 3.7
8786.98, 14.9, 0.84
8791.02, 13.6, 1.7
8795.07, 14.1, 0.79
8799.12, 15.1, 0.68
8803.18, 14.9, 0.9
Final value 1.70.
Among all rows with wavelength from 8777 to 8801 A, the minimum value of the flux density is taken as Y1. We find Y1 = 13.6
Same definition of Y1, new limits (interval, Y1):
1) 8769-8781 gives 14.5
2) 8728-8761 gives 13.1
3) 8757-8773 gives 14.5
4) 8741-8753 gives 14.1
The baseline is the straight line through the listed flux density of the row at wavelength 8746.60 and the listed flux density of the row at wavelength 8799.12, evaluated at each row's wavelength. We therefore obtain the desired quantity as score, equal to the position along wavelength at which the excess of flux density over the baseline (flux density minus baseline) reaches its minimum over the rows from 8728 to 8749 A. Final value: 8734.53 A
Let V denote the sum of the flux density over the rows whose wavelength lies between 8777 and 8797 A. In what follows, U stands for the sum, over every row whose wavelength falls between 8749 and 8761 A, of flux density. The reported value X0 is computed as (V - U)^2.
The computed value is 1253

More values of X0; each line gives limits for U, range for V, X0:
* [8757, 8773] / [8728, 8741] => 331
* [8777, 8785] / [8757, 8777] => 1568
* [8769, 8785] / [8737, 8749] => 467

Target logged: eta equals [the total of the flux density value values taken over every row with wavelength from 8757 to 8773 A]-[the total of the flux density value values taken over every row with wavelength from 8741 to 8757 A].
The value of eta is 4.0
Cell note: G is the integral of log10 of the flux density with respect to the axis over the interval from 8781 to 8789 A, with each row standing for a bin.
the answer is 9.8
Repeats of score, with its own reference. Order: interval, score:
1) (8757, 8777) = 8770.80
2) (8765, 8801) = 8791.02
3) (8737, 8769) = 8754.66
